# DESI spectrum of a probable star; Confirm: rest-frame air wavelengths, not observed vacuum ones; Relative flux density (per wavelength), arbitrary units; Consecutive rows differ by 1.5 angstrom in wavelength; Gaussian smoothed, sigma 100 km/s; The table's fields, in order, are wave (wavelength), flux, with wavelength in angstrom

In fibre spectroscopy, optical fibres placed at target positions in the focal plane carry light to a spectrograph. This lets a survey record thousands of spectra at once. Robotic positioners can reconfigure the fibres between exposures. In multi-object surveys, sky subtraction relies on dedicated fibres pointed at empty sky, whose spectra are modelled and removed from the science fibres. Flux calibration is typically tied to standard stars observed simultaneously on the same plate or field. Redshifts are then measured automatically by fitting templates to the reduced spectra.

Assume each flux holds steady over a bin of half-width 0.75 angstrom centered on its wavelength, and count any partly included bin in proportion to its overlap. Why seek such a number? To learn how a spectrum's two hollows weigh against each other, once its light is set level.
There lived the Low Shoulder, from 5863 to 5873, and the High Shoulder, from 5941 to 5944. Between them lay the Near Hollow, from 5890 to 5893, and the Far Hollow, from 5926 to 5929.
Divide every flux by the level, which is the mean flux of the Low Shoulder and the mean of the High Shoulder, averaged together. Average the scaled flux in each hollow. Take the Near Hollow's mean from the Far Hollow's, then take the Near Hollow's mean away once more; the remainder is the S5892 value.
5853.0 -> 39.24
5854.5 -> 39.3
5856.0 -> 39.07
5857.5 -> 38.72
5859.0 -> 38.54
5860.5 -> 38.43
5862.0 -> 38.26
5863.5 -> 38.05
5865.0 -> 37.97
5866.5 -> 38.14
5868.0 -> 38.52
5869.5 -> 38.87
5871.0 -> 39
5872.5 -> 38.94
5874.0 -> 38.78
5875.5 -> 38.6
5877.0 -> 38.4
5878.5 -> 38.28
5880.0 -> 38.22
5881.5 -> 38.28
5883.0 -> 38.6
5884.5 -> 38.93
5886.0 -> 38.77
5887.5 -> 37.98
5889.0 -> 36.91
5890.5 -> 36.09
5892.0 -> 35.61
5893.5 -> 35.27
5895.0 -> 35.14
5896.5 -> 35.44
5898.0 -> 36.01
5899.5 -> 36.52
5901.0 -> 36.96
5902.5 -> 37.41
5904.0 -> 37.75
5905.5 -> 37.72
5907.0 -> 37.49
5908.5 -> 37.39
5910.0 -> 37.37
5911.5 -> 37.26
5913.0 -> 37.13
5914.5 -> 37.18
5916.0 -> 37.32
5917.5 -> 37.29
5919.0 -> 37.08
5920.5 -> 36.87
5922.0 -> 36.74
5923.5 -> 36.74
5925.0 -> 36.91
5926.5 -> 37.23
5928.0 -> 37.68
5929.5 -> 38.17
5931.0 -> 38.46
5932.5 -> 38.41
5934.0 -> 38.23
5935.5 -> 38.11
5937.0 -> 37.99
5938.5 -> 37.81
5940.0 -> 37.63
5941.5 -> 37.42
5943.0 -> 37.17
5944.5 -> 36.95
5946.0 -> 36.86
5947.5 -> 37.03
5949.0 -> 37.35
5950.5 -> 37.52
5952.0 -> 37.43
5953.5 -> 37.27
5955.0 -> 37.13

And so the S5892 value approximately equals -0.90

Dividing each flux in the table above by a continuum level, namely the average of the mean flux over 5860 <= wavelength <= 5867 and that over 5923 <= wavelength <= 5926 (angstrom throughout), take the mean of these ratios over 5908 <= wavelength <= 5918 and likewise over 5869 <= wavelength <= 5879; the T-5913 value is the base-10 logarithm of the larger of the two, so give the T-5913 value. 0.014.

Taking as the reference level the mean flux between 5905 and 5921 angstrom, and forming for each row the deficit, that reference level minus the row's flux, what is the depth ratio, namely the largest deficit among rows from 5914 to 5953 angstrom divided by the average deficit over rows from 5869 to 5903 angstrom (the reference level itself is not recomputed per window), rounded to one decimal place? -2.3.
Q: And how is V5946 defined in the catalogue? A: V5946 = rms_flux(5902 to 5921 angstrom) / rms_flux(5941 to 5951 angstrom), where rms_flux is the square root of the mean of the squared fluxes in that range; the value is 1.004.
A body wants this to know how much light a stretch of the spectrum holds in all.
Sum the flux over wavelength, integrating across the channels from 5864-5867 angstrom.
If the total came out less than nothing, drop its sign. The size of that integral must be 114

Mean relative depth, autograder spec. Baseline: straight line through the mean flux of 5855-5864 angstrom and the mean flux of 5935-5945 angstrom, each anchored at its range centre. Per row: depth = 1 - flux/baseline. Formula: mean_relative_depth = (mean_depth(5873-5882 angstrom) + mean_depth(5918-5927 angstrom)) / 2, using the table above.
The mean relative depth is 0.010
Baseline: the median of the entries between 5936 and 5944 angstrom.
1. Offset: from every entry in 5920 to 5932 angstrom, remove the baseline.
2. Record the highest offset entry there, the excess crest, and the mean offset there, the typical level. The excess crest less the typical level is 1.1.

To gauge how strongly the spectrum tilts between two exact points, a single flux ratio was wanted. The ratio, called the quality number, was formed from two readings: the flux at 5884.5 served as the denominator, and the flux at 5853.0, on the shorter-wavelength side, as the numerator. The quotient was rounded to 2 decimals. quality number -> 1.01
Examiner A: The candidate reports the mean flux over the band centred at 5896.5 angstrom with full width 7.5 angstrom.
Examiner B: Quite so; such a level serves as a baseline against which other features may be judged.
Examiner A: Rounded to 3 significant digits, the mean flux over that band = 35.7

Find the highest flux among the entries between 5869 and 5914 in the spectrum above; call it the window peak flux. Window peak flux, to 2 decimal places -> 39.00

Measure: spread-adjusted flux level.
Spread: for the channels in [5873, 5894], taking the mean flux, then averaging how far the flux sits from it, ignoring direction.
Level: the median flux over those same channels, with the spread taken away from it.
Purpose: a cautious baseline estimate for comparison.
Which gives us 37.3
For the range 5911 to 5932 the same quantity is 36.9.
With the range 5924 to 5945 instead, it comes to 37.3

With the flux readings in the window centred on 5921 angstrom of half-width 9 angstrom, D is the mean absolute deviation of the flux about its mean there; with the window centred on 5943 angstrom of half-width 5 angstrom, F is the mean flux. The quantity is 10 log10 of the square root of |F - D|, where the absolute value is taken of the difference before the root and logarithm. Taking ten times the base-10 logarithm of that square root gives 7.84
